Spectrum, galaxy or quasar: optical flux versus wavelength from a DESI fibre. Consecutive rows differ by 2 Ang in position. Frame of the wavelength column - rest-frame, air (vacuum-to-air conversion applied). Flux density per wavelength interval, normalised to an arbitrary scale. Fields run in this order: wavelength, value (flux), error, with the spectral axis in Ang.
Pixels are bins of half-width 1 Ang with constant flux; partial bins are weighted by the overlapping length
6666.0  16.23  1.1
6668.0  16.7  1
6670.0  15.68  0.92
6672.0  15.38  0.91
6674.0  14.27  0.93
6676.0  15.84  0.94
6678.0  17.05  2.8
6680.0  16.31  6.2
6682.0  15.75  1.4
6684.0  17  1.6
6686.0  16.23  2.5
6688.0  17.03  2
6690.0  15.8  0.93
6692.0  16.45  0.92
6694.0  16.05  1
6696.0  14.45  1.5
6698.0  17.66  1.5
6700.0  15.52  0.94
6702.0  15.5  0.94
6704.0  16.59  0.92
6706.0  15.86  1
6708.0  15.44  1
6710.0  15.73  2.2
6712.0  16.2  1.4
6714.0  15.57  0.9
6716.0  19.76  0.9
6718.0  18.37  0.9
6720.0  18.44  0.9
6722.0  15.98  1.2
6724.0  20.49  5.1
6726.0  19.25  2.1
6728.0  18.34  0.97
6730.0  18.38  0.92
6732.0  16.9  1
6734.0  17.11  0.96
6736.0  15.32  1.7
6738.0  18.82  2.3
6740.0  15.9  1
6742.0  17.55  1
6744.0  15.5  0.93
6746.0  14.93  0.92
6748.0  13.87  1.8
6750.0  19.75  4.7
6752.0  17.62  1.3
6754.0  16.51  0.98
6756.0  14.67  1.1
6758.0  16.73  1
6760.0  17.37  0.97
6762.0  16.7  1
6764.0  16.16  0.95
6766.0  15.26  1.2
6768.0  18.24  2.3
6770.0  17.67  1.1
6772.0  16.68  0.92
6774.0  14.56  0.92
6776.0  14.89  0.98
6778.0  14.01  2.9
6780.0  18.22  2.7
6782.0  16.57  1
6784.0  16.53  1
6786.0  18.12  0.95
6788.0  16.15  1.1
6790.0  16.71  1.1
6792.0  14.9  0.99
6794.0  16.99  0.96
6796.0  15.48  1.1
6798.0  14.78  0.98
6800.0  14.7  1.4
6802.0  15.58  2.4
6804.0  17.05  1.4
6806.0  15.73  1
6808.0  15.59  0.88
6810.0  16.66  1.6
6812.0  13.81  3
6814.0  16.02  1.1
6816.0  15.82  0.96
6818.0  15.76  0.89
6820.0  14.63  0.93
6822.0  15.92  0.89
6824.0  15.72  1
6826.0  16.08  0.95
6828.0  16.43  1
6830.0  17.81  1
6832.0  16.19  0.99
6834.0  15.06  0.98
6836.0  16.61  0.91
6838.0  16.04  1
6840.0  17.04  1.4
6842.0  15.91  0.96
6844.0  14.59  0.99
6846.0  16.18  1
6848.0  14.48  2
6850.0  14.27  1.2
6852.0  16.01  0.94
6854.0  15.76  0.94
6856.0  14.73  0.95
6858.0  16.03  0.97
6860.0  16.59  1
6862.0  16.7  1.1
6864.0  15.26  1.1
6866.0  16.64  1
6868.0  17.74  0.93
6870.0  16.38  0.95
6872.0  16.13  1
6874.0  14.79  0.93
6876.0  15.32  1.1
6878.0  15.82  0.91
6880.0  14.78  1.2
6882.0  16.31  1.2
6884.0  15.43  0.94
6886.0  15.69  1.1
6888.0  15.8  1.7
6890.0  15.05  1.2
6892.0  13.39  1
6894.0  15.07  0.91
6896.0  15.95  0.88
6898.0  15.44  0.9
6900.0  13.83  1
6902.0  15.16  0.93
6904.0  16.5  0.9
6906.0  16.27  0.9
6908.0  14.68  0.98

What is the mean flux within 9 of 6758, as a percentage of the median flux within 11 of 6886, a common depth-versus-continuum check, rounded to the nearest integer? 109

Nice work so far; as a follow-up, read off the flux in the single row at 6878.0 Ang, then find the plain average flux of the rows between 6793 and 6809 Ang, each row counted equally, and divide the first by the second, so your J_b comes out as 1.01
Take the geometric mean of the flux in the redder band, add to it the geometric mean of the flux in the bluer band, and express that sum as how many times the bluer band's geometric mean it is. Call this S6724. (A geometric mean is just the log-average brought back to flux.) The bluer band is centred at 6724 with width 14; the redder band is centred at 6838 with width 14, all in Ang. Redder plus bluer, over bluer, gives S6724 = 1.86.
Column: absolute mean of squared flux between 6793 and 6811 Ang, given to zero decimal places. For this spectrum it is 252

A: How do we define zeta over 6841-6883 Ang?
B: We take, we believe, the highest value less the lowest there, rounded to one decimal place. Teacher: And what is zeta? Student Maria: 3.5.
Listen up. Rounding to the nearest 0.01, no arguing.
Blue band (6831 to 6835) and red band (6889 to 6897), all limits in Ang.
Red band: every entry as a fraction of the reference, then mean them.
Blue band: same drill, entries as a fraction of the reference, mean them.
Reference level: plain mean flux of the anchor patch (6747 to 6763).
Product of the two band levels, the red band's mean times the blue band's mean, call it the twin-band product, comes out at 0.84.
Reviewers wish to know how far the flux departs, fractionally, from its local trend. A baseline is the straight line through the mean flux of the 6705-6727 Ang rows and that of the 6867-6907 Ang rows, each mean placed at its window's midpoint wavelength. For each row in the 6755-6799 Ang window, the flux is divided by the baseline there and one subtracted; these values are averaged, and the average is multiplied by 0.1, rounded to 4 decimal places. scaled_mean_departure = -0.0028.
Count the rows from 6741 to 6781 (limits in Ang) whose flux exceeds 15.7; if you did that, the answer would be 12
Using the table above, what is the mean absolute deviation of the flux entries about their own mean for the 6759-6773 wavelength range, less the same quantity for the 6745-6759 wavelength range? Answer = -0.8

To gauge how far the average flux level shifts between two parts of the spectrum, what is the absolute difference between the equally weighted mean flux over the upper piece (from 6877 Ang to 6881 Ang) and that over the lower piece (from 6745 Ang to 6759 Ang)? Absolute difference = 1.0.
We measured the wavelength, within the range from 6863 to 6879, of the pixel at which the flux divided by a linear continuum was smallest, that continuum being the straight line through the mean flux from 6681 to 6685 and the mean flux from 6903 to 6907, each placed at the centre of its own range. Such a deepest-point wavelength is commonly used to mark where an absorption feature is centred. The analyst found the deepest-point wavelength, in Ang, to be 6874.0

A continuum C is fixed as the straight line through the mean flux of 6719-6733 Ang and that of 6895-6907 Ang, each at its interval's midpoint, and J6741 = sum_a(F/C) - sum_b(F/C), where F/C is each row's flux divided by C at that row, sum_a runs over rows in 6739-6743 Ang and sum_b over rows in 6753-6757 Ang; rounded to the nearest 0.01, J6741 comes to 0.10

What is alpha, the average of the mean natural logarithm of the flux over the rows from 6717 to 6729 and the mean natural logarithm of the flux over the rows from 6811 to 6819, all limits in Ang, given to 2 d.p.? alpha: 2.82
